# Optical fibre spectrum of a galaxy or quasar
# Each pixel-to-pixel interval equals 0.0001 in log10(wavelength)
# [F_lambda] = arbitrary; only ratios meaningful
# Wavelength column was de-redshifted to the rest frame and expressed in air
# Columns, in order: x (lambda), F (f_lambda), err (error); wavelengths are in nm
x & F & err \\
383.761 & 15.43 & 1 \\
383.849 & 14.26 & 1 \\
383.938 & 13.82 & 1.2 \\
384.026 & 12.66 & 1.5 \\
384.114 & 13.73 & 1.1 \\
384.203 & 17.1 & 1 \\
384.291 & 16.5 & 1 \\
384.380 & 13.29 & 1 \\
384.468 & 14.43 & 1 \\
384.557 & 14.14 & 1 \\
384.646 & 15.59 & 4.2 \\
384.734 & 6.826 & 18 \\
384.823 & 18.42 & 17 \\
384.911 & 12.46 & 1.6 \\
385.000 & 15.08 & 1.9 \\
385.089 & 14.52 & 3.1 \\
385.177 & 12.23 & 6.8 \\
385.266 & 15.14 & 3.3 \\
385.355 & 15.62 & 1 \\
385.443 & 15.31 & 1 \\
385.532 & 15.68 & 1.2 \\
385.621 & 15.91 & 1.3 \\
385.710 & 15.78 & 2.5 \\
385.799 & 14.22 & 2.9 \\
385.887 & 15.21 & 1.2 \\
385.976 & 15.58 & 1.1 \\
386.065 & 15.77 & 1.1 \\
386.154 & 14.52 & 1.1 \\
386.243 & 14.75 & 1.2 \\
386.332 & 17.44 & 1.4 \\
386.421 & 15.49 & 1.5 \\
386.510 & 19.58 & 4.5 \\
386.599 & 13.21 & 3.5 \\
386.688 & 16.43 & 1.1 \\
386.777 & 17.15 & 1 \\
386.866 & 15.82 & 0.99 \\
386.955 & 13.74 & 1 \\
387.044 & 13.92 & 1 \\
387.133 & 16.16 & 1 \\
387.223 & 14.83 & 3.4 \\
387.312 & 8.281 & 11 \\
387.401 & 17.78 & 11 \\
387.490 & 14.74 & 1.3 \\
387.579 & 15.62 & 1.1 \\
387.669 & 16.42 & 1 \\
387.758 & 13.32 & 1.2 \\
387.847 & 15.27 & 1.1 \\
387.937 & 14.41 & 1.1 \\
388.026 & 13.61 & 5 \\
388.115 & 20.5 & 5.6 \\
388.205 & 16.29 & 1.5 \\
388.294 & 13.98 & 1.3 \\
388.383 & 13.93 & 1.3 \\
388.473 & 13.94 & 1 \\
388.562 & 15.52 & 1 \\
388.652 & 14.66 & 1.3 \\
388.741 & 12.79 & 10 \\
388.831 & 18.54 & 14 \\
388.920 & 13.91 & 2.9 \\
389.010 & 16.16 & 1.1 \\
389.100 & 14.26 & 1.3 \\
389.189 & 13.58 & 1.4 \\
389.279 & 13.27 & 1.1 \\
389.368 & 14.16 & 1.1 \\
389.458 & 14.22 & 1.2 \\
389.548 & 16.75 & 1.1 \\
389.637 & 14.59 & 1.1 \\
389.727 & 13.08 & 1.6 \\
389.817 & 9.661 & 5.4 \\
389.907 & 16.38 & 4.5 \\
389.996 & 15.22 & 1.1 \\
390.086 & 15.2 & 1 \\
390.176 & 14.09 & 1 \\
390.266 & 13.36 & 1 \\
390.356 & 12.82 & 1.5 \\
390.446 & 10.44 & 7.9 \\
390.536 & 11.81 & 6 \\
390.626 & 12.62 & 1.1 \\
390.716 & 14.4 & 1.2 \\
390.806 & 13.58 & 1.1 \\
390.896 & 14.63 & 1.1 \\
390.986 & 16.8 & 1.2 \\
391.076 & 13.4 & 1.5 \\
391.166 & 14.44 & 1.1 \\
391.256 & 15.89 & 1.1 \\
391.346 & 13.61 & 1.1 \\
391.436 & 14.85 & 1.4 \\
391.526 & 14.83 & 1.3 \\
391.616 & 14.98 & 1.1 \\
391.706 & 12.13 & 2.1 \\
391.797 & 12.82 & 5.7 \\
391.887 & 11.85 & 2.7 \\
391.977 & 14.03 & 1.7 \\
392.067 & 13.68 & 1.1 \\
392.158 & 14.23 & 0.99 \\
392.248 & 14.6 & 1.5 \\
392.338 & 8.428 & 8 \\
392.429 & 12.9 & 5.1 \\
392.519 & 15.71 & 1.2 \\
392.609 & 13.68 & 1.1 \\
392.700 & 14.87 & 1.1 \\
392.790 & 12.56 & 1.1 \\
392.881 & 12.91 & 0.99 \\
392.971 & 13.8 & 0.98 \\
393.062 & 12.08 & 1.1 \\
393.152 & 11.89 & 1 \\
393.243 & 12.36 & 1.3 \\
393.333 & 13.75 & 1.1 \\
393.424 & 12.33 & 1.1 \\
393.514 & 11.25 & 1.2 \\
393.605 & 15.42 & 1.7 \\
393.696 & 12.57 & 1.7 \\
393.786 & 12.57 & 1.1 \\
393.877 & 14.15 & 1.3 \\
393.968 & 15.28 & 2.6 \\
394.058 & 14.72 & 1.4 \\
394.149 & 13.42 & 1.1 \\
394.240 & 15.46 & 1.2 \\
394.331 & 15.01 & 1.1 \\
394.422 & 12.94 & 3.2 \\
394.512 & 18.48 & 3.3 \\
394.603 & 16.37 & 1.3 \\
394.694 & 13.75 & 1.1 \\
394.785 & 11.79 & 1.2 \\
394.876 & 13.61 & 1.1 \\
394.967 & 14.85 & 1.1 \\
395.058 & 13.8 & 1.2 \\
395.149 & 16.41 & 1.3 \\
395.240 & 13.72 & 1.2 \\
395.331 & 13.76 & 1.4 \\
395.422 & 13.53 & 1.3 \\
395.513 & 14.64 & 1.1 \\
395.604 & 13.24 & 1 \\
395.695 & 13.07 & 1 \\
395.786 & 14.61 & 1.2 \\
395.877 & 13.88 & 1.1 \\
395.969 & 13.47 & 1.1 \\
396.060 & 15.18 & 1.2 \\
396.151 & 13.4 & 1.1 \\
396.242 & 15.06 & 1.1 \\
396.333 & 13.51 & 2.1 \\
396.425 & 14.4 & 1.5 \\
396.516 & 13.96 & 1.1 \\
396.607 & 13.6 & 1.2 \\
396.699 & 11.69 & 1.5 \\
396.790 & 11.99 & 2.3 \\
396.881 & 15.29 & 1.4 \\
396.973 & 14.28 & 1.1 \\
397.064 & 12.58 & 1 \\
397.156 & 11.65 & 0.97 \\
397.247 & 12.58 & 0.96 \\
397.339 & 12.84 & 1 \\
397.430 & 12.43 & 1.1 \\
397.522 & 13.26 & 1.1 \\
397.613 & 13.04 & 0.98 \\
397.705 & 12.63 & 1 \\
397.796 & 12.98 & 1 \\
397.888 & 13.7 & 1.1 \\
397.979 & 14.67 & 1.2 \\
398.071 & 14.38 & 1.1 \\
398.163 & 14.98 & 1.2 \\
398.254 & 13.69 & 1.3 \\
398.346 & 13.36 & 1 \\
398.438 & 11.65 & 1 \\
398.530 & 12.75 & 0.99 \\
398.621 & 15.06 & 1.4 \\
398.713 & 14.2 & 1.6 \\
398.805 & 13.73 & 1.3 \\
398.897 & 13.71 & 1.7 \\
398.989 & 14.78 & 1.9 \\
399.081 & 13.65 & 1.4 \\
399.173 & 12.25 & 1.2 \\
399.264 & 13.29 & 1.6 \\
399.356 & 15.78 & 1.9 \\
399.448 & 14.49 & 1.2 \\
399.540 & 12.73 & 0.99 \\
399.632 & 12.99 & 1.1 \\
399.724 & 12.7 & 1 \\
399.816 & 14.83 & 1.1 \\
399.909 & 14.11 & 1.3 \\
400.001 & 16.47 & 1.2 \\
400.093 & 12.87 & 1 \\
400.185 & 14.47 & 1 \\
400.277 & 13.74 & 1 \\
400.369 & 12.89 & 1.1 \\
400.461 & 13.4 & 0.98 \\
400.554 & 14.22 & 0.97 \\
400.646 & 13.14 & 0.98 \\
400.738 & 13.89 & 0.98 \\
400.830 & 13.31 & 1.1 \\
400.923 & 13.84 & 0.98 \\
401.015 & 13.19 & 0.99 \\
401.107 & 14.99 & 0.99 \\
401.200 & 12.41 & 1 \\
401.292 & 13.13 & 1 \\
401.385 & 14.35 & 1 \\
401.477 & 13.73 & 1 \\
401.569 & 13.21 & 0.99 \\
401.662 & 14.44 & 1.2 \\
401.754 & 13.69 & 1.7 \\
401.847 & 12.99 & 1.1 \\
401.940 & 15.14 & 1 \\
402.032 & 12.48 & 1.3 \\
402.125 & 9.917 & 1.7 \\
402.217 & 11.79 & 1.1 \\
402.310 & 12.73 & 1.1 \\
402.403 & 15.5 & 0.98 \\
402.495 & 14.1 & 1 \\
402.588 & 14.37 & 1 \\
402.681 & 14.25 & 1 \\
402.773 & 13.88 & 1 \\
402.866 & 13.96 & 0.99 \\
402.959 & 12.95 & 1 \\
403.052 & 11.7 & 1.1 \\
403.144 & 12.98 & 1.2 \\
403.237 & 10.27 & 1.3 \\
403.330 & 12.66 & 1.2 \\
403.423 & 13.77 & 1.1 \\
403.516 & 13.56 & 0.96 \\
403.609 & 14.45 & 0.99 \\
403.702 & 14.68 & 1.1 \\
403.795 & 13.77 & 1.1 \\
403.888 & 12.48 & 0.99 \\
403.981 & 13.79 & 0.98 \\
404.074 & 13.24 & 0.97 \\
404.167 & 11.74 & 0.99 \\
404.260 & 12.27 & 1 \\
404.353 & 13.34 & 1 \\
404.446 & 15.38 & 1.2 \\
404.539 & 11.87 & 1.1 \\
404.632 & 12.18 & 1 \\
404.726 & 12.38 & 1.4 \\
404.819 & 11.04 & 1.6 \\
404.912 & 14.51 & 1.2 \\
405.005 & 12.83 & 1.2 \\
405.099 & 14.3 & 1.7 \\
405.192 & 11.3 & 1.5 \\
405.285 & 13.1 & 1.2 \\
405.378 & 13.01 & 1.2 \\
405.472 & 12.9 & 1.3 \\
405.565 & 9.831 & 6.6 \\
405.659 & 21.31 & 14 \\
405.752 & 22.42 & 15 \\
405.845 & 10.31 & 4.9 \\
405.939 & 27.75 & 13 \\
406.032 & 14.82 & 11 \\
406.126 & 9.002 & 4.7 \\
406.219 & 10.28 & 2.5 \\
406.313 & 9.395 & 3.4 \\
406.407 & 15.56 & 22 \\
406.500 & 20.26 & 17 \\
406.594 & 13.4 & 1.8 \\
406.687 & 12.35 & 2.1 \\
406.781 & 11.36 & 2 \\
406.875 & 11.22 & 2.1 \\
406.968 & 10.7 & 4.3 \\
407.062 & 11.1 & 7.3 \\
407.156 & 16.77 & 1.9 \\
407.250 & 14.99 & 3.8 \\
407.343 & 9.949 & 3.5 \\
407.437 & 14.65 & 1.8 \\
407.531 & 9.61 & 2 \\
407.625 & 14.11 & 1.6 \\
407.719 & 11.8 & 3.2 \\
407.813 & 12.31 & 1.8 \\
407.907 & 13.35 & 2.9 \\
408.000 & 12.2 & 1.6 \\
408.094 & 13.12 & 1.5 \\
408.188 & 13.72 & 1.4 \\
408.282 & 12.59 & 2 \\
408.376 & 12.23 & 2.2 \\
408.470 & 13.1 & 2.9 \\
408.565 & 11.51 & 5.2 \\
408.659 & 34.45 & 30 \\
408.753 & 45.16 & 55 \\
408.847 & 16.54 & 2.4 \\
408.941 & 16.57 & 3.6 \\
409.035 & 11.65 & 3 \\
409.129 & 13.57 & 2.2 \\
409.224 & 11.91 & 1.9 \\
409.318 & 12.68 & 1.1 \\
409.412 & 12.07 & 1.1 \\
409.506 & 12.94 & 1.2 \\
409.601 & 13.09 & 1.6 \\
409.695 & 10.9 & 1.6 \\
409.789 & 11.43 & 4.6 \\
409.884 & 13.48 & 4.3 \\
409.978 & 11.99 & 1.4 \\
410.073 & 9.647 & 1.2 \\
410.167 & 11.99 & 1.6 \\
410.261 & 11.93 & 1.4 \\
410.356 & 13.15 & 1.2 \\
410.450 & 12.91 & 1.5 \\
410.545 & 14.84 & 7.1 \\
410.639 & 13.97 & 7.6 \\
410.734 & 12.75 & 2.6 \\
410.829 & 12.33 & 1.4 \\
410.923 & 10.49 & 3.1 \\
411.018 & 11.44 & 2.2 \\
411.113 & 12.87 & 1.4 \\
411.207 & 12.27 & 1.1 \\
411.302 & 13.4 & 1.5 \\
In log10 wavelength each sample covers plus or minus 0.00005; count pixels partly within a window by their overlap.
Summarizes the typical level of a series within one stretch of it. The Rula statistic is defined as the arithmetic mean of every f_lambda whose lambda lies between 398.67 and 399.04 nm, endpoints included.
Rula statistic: 14.1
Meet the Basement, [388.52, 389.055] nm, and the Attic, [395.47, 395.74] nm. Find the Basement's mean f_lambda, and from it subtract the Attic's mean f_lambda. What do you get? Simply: 1.6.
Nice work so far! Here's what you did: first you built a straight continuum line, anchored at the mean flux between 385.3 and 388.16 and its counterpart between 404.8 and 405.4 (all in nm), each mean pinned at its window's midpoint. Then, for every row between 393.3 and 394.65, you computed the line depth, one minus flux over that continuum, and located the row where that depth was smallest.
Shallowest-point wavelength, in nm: 394.512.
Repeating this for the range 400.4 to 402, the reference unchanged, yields 401.940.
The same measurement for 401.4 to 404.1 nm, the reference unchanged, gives 402.403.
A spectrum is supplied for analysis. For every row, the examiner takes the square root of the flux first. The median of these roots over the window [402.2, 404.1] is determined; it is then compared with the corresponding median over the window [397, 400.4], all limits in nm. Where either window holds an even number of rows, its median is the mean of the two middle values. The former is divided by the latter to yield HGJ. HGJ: 1.02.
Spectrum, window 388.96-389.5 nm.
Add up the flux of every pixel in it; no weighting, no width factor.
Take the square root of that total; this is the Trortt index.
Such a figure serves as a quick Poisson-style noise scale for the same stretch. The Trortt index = 9.3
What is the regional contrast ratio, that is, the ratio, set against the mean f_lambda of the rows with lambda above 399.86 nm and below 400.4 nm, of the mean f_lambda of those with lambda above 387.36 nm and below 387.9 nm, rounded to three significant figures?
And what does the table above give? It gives 1.10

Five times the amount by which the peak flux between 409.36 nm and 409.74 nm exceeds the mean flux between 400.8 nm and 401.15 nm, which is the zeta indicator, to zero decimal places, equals -4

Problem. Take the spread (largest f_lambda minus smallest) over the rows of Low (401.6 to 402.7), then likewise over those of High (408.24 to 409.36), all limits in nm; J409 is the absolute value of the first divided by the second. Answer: 0.17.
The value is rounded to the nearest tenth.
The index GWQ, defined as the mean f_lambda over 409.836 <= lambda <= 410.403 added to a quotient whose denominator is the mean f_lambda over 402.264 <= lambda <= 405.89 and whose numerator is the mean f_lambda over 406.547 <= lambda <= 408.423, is 13.0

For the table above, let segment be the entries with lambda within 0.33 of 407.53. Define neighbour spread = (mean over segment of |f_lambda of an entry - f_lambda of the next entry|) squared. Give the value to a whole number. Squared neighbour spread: 14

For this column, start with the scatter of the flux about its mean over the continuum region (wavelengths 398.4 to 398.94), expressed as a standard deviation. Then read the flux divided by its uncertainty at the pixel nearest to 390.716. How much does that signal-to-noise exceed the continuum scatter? 11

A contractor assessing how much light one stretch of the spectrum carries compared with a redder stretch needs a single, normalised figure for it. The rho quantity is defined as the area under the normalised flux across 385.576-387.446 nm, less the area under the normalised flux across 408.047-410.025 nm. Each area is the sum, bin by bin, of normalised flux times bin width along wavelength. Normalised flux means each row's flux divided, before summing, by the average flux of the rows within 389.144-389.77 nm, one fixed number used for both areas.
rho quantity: -0.14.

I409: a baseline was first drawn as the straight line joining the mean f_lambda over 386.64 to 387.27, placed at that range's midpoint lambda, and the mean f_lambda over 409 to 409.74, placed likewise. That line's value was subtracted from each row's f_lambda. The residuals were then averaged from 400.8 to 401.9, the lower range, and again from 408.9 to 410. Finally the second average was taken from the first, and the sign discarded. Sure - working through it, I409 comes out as 0.2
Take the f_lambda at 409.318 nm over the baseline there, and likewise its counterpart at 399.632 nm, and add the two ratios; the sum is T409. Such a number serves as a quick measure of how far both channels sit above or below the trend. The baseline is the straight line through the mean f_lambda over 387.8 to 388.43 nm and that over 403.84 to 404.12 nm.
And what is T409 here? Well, 1.96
